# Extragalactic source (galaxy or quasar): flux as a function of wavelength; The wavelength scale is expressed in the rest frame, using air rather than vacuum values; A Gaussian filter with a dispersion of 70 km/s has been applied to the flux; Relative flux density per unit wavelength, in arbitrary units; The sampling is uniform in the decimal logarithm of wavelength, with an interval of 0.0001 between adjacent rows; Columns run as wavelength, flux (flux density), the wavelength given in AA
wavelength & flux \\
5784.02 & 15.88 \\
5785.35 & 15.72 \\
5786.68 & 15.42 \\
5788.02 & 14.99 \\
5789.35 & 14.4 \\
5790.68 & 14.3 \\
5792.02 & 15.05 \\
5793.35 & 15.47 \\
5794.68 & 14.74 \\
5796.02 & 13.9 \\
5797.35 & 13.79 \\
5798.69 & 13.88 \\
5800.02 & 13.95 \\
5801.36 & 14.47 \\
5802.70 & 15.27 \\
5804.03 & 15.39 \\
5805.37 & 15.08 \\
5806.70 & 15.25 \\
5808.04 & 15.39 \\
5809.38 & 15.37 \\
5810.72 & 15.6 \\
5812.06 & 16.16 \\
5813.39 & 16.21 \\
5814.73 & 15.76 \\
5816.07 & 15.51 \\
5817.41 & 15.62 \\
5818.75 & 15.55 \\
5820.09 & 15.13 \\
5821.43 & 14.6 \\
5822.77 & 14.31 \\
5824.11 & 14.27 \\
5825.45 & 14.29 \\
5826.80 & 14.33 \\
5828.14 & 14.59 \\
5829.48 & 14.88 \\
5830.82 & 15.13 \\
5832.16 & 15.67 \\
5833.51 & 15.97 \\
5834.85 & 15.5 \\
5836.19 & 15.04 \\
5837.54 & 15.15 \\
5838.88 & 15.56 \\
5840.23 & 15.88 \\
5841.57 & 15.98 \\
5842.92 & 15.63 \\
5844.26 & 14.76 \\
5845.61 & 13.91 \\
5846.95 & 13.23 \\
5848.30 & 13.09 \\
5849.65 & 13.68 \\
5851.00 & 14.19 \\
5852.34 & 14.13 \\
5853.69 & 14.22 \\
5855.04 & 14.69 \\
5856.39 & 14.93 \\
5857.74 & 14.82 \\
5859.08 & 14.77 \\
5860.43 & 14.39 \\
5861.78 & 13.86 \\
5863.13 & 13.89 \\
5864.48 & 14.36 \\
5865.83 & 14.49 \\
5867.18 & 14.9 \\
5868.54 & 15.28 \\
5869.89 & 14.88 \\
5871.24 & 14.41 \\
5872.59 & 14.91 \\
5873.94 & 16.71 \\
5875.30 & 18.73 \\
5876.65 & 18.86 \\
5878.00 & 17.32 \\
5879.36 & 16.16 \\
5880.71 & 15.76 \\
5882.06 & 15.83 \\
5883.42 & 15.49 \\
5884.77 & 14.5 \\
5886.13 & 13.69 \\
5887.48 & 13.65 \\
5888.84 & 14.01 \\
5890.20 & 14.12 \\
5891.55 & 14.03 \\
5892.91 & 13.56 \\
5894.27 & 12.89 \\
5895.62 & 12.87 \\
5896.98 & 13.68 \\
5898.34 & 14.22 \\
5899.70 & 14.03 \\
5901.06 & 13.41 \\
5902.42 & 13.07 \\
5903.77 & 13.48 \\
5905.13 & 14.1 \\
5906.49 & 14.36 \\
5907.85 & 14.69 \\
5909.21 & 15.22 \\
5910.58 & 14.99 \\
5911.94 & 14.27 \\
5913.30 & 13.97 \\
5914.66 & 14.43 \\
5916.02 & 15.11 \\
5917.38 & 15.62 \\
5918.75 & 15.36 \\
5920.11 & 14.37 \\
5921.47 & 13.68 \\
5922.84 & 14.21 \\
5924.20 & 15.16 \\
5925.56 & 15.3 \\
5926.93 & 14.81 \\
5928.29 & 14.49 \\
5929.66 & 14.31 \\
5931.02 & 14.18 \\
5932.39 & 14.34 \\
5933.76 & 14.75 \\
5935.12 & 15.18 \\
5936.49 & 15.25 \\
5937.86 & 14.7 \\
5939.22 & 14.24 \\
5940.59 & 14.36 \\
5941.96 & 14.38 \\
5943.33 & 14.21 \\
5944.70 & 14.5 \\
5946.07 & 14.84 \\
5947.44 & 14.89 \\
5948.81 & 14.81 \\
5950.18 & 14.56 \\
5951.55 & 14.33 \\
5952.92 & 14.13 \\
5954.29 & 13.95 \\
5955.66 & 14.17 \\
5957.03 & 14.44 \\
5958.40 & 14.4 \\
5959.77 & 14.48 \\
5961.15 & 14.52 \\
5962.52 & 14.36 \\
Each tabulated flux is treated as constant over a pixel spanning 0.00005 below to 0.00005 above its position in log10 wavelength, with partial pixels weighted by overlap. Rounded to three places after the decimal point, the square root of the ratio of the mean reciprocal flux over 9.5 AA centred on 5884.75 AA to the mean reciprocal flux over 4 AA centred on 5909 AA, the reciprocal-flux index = 1.011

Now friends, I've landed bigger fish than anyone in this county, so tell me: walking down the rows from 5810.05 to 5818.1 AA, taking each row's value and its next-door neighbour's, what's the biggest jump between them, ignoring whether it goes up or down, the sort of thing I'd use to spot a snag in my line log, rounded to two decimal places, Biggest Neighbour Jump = 0.56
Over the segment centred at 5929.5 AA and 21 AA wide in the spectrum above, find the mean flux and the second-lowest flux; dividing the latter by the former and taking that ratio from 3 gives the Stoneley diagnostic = 2.03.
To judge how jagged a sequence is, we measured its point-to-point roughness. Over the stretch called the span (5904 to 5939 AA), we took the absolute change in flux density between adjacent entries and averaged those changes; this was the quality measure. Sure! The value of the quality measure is 0.43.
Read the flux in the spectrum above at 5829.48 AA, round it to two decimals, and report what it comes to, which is 14.88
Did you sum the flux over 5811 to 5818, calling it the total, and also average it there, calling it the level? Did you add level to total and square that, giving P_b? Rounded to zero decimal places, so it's 9046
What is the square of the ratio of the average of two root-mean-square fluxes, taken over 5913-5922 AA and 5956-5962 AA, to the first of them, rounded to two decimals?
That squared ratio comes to 0.99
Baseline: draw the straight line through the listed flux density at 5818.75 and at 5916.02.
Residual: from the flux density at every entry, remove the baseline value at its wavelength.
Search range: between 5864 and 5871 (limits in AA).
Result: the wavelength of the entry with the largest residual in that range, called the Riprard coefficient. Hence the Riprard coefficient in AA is 5868.54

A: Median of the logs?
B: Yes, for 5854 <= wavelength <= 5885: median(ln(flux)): 2.70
